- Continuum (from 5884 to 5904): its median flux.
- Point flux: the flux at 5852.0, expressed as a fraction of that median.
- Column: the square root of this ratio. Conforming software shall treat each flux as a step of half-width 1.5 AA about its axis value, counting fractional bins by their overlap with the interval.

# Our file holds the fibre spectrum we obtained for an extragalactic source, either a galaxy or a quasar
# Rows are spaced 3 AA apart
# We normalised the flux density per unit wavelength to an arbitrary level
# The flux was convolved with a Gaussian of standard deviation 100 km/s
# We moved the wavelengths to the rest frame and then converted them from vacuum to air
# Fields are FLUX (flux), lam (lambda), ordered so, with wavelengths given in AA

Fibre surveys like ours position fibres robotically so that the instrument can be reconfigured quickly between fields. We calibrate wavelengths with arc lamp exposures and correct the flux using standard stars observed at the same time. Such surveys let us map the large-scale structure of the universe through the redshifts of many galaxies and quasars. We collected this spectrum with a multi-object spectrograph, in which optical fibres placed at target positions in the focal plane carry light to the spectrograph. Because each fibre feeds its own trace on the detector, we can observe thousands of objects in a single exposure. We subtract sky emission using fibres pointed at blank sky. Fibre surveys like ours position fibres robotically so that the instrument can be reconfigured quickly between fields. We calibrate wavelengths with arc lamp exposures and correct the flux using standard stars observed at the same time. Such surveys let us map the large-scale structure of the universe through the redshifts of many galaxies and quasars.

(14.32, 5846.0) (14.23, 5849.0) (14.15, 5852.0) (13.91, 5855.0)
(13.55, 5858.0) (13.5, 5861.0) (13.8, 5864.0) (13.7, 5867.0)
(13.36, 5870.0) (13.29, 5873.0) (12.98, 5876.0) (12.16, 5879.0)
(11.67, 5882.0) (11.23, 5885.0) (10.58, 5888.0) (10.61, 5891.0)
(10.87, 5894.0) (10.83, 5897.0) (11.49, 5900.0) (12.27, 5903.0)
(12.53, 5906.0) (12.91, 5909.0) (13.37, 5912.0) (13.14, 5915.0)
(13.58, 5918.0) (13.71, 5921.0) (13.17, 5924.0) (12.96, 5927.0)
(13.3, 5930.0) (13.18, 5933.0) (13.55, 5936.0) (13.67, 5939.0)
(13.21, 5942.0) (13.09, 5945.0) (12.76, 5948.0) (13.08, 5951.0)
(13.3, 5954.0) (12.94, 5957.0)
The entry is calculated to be 1.14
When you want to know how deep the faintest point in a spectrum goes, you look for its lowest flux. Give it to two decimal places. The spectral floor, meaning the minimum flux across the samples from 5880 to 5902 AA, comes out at 10.58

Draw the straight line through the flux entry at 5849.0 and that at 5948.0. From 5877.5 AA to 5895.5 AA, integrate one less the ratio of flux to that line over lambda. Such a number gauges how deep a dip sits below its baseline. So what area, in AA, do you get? 3.3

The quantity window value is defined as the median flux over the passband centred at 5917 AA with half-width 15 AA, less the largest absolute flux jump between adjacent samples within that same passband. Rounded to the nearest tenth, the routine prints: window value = 12.6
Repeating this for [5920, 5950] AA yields 12.7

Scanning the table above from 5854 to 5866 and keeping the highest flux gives 13.91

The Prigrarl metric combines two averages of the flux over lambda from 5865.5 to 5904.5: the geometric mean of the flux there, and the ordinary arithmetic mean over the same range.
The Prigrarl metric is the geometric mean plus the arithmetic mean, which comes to 23.8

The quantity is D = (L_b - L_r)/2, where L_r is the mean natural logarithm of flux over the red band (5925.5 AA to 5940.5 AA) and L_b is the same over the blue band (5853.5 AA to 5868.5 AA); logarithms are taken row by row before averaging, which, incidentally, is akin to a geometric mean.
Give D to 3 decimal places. 0.013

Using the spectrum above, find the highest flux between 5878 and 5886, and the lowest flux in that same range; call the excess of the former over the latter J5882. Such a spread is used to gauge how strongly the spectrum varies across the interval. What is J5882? 0.93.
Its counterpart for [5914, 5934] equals 0.75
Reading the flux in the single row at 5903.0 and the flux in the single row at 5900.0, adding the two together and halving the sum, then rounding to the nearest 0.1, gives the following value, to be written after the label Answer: 11.9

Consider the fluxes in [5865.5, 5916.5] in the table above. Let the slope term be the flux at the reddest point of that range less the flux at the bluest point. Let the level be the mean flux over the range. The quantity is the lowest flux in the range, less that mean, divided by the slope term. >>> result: 2.8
